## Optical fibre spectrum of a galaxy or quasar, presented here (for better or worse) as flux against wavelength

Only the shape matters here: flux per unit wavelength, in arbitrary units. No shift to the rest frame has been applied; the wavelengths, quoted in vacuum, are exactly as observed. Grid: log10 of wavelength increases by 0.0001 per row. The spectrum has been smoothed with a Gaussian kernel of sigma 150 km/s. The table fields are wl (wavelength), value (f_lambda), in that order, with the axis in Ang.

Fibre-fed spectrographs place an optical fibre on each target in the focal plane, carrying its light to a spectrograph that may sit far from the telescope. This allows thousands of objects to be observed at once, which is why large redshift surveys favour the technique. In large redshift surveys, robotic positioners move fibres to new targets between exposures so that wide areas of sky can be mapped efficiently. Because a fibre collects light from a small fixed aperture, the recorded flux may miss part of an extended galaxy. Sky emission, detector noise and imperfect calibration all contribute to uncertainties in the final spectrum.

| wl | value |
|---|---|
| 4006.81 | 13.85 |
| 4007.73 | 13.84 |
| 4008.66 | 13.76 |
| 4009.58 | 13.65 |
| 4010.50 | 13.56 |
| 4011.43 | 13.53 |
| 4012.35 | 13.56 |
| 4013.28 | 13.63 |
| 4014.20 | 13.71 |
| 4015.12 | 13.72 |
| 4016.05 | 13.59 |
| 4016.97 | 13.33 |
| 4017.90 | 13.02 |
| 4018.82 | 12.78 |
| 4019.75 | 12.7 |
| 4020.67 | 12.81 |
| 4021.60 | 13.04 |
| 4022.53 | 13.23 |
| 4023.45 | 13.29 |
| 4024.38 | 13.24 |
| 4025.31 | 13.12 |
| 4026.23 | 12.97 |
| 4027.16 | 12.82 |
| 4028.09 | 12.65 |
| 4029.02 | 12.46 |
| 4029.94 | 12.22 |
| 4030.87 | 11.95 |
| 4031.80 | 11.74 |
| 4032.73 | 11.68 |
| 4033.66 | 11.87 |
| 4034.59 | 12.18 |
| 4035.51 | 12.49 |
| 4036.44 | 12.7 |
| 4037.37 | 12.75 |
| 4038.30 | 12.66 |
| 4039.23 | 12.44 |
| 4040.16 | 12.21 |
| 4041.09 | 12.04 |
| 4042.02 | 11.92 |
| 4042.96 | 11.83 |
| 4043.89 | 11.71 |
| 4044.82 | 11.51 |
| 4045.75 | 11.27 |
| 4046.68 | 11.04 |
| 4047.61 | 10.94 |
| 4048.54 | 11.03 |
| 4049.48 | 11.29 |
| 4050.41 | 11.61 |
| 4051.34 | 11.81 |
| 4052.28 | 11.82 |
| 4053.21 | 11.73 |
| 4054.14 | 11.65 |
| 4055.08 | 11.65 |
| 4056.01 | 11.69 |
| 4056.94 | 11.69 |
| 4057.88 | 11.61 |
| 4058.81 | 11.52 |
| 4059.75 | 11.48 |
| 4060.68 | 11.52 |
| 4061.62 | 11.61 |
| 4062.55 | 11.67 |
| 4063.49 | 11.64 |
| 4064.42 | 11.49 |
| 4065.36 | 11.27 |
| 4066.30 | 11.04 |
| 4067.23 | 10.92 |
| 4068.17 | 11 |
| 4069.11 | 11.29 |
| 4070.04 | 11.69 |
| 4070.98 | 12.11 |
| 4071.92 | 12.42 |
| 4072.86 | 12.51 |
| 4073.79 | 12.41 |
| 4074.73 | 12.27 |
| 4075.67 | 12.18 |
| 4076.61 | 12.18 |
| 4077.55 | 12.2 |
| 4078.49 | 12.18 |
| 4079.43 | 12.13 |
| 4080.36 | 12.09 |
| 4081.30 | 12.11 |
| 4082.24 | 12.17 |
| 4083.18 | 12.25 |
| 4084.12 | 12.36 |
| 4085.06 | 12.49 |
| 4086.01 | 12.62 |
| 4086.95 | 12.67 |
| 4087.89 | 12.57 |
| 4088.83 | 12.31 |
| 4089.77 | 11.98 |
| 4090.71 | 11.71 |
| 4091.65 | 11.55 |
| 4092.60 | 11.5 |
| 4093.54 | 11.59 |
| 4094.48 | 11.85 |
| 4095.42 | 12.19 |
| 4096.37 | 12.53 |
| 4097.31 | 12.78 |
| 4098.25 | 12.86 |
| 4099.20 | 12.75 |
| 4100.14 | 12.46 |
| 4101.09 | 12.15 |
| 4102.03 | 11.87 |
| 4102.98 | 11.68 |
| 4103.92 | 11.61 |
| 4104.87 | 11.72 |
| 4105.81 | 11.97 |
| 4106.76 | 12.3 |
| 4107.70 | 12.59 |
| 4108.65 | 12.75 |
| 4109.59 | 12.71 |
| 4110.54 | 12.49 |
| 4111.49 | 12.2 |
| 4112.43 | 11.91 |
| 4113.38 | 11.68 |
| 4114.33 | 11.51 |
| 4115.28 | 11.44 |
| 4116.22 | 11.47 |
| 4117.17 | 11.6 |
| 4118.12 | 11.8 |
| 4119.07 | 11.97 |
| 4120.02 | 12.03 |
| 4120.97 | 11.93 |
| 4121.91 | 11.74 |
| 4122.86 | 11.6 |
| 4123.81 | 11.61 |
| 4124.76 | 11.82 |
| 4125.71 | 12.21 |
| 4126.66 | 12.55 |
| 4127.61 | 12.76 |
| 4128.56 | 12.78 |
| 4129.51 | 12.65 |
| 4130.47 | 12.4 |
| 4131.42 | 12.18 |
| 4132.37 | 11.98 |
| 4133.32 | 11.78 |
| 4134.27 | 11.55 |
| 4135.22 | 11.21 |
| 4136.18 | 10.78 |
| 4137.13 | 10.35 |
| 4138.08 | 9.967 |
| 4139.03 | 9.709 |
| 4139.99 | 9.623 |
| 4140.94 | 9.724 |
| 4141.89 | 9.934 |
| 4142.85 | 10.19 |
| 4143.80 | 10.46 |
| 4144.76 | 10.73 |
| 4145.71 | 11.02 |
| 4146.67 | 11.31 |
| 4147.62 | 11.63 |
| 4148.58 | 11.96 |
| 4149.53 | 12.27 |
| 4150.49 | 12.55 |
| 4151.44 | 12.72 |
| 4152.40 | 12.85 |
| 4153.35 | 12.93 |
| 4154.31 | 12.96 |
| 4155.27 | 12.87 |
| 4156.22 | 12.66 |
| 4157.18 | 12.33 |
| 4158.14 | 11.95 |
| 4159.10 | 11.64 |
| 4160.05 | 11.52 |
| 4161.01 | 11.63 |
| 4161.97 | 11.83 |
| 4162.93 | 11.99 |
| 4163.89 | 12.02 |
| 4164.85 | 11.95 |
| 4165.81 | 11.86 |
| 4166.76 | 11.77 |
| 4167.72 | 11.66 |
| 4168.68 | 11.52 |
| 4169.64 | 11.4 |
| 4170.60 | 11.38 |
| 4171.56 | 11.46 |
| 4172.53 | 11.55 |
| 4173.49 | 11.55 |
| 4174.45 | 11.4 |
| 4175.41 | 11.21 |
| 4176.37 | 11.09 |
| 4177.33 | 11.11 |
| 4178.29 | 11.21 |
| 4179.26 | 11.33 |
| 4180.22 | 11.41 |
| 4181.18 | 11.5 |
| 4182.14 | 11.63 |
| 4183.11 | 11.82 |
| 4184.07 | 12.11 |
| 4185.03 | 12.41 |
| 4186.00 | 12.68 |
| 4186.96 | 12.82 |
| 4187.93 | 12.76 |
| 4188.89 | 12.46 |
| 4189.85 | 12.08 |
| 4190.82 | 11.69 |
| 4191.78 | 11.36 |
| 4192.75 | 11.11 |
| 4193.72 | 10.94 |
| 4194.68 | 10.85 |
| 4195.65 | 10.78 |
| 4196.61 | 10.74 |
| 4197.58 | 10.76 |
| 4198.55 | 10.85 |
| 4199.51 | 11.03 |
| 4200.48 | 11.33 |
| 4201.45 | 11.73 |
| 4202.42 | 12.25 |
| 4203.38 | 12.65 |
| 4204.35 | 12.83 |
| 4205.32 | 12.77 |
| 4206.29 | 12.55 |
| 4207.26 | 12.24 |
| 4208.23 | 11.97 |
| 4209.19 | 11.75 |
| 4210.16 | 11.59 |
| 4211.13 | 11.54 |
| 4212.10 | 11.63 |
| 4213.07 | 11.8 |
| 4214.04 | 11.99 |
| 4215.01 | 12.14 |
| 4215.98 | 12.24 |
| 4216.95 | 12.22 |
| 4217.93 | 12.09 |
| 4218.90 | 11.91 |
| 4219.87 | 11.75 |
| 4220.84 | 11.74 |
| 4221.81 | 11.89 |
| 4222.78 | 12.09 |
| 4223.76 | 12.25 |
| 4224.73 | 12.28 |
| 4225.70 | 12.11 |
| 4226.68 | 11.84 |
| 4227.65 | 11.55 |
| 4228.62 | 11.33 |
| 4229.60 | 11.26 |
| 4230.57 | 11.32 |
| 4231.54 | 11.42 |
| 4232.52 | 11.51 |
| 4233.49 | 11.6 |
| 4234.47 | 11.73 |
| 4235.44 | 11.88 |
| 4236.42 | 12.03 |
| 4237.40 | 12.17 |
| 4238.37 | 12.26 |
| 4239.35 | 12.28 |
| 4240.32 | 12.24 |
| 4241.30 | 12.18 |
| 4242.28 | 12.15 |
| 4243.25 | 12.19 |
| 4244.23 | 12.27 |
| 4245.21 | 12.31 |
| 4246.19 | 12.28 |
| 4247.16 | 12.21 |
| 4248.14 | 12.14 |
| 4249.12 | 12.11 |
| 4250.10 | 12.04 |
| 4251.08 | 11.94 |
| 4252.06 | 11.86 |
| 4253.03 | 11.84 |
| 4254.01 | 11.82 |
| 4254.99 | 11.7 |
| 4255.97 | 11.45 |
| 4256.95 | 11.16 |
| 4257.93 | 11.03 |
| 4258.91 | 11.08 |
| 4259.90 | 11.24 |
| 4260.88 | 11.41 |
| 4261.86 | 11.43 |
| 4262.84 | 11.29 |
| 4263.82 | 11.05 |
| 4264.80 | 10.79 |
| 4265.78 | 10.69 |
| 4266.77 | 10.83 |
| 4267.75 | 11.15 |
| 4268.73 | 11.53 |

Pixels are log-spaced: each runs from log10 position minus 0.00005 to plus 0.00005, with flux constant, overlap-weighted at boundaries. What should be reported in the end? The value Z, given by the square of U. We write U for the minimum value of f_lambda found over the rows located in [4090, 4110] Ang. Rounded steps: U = 11.5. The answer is 132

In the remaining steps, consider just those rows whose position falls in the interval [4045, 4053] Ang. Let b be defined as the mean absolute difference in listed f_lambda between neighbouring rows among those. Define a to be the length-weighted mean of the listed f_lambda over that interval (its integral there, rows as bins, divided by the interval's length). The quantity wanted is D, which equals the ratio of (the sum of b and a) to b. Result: 67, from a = 11.4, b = 0.173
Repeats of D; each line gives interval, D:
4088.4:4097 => 53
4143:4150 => 38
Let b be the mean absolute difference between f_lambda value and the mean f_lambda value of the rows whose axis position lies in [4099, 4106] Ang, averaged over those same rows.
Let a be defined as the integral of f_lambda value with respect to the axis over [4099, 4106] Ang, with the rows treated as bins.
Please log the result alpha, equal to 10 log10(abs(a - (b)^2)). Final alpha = 19.2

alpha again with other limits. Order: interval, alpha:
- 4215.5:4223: 19.5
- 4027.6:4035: 19.5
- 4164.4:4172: 19.5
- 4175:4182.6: 19.3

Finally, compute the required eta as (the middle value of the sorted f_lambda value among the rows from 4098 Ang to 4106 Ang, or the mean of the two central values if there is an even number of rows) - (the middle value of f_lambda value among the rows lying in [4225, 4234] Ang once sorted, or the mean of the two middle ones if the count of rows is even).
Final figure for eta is 0.5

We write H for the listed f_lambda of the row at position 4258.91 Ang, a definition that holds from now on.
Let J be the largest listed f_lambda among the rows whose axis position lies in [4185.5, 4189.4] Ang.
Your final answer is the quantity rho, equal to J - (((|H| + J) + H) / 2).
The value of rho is -4.67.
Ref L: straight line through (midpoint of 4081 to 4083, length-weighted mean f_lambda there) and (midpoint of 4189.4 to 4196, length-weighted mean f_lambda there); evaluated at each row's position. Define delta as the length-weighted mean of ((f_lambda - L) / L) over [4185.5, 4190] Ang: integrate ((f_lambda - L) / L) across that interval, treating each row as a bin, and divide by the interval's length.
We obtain 0.115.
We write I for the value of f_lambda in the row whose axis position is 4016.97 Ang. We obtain 13.33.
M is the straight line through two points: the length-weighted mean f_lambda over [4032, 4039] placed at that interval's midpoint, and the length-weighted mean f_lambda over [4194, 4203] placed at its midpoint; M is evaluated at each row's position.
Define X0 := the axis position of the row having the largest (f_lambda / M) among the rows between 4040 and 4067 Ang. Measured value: 4040.16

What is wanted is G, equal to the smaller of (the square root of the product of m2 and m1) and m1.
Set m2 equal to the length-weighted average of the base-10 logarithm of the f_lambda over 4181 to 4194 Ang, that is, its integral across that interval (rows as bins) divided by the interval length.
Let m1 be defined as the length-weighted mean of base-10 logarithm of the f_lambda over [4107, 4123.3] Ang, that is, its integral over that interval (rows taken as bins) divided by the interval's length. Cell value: 1.08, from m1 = 1.078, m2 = 1.08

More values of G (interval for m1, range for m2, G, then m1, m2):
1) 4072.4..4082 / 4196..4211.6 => 1.08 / 1.088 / 1.07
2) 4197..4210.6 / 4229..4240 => 1.07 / 1.074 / 1.07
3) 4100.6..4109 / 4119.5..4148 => 1.07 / 1.081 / 1.05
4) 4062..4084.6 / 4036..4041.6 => 1.08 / 1.076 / 1.10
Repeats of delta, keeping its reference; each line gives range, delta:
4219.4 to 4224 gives 0.083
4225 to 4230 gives 0.063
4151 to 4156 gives 0.111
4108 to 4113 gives 0.040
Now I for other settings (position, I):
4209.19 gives 11.75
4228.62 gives 11.33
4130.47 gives 12.4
